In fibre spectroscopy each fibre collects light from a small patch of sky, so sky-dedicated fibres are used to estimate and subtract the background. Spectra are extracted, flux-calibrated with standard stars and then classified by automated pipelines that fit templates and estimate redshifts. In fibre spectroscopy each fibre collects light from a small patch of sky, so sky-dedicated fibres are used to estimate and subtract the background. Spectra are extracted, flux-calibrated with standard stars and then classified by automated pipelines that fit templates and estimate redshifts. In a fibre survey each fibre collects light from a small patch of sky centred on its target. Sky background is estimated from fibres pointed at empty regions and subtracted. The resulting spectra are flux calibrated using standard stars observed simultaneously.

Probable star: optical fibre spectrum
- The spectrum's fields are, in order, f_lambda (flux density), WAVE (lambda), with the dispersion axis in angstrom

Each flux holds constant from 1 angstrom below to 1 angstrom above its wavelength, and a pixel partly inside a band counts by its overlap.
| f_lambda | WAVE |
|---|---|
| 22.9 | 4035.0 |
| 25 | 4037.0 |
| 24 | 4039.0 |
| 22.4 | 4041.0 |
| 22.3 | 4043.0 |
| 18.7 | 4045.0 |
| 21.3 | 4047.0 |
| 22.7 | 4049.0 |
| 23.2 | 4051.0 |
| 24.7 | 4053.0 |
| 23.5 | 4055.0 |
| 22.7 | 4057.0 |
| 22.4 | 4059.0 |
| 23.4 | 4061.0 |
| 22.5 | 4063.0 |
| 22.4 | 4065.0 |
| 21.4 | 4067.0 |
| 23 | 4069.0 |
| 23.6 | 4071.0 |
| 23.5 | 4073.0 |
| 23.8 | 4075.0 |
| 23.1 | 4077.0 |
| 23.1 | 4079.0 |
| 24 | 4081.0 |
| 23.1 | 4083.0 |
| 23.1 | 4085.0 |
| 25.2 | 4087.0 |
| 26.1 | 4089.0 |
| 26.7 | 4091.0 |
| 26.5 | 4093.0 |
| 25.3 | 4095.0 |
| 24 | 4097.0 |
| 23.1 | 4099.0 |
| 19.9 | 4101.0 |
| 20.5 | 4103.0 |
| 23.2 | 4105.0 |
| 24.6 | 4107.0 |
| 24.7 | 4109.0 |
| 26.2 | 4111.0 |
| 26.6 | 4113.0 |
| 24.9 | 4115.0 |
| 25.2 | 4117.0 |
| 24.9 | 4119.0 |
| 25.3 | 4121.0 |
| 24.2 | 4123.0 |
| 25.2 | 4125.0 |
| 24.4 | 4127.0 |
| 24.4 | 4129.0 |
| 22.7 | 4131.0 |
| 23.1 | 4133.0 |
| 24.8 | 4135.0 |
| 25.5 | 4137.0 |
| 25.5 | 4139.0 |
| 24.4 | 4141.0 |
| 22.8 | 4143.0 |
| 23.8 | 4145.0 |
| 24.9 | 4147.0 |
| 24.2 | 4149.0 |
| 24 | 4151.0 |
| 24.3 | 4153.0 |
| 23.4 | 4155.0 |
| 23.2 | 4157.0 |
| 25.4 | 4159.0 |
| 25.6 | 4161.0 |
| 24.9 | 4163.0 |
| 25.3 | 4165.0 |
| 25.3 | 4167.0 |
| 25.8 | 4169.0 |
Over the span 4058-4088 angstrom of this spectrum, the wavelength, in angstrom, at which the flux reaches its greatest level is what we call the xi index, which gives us 4087.0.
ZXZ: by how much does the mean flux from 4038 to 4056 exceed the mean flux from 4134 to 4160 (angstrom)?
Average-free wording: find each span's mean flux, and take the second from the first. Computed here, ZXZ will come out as -1.8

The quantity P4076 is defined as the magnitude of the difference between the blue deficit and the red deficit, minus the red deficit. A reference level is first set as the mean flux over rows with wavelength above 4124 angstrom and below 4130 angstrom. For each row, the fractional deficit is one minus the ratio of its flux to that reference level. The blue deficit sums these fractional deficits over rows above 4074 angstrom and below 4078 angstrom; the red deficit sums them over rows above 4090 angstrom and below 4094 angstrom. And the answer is 0.41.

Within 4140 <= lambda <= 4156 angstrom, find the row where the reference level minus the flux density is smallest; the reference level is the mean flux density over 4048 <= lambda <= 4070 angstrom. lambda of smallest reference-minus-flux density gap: 4147.0 angstrom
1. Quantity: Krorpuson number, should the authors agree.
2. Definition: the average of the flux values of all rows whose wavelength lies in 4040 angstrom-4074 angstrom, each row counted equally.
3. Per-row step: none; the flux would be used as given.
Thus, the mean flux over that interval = 22.6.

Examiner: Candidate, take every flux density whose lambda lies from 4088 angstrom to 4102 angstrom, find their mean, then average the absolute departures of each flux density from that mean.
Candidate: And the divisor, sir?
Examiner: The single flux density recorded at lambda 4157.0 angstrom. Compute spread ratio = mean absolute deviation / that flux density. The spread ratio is 0.081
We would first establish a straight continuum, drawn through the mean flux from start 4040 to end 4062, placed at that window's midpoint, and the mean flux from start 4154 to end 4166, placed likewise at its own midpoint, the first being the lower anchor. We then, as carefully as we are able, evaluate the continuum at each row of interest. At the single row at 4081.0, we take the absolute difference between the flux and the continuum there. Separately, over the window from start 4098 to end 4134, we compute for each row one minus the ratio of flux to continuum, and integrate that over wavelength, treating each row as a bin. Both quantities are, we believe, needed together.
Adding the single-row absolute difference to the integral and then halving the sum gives 0.2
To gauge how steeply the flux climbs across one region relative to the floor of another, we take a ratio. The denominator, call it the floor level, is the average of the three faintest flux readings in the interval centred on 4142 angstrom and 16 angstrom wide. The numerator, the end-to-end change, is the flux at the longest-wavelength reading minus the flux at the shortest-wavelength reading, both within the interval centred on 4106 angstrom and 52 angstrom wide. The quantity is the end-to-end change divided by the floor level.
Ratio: -0.06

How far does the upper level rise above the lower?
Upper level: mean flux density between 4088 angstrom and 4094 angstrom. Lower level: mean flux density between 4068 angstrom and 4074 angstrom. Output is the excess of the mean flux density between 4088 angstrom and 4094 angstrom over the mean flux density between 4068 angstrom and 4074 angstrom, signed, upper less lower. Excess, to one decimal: 3.1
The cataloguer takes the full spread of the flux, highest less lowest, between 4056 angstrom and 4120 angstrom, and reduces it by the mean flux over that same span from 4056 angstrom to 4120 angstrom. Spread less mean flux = -17.0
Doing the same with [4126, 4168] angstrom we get -21.5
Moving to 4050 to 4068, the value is -19.6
